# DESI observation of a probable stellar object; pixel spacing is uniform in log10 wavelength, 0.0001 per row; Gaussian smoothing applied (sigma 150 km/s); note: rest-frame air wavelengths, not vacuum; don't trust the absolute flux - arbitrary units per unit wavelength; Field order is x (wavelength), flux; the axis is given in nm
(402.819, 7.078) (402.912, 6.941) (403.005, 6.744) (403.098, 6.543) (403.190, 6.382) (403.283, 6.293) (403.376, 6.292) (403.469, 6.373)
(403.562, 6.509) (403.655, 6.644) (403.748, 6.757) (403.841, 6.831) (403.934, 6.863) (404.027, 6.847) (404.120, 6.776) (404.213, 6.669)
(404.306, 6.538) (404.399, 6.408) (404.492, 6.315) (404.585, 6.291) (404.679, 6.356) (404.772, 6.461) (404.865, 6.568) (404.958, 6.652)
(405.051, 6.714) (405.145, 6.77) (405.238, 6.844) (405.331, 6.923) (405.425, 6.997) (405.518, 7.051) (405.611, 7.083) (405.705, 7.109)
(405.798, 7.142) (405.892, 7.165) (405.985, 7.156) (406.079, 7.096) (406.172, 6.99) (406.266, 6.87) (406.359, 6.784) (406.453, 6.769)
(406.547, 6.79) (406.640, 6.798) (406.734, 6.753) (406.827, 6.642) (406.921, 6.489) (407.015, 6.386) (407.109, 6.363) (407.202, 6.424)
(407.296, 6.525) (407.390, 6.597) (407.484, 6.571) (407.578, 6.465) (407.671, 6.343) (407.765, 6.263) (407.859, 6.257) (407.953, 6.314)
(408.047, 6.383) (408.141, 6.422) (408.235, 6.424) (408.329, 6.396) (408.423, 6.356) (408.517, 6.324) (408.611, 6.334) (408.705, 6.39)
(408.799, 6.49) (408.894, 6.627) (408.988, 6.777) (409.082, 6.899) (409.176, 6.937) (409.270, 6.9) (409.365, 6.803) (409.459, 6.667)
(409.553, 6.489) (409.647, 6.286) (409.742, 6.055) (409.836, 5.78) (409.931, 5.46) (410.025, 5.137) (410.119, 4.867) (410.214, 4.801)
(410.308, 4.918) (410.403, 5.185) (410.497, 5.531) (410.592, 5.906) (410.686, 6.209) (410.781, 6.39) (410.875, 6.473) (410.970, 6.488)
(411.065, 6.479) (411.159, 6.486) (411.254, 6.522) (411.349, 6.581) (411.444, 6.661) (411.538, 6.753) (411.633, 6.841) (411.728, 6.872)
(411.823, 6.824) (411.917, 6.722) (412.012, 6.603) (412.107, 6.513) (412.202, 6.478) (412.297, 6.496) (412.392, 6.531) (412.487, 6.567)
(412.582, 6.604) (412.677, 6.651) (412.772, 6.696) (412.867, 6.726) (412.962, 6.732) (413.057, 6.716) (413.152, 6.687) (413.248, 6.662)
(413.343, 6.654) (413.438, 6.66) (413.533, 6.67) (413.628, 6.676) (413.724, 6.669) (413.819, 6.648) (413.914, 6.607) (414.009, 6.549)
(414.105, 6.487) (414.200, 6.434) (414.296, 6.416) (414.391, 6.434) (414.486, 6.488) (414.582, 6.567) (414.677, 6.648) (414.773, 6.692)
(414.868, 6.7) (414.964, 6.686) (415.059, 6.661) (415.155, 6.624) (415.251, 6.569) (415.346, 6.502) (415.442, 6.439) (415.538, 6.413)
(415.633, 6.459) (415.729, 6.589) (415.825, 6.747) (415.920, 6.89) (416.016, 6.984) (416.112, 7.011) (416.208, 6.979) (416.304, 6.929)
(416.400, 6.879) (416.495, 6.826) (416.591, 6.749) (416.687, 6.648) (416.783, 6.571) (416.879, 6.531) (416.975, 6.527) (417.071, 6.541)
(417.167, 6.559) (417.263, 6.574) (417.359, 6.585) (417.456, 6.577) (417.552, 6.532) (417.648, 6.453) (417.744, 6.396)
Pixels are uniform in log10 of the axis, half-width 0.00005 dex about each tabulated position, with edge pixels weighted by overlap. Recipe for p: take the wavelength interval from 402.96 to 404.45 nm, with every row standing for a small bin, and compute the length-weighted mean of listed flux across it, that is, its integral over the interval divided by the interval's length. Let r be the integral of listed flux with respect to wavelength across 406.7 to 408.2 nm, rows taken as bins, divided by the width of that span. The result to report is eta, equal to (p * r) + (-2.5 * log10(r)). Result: 40.5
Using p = 6.59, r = 6.45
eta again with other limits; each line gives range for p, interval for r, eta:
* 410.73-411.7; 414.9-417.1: 41.9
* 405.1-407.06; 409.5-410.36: 36.3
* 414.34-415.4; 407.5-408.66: 40.0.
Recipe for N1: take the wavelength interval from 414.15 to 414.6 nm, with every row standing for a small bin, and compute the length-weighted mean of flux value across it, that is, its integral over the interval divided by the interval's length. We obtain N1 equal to 6.46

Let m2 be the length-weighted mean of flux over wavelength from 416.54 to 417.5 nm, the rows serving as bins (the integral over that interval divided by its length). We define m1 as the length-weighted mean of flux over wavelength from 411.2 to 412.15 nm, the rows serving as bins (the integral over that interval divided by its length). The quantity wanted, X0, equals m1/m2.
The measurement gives 1.02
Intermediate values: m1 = 6.7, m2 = 6.58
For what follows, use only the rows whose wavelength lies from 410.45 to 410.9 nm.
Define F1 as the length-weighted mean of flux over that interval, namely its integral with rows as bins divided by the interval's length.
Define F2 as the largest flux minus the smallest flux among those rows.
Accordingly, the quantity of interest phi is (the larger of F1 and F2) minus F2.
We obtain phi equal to 5.1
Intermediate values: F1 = 6.09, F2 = 0.9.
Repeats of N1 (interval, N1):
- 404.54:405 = 6.46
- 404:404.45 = 6.64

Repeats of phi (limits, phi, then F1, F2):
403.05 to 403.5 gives 6.1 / 6.38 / 0.3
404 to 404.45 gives 6.2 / 6.64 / 0.4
